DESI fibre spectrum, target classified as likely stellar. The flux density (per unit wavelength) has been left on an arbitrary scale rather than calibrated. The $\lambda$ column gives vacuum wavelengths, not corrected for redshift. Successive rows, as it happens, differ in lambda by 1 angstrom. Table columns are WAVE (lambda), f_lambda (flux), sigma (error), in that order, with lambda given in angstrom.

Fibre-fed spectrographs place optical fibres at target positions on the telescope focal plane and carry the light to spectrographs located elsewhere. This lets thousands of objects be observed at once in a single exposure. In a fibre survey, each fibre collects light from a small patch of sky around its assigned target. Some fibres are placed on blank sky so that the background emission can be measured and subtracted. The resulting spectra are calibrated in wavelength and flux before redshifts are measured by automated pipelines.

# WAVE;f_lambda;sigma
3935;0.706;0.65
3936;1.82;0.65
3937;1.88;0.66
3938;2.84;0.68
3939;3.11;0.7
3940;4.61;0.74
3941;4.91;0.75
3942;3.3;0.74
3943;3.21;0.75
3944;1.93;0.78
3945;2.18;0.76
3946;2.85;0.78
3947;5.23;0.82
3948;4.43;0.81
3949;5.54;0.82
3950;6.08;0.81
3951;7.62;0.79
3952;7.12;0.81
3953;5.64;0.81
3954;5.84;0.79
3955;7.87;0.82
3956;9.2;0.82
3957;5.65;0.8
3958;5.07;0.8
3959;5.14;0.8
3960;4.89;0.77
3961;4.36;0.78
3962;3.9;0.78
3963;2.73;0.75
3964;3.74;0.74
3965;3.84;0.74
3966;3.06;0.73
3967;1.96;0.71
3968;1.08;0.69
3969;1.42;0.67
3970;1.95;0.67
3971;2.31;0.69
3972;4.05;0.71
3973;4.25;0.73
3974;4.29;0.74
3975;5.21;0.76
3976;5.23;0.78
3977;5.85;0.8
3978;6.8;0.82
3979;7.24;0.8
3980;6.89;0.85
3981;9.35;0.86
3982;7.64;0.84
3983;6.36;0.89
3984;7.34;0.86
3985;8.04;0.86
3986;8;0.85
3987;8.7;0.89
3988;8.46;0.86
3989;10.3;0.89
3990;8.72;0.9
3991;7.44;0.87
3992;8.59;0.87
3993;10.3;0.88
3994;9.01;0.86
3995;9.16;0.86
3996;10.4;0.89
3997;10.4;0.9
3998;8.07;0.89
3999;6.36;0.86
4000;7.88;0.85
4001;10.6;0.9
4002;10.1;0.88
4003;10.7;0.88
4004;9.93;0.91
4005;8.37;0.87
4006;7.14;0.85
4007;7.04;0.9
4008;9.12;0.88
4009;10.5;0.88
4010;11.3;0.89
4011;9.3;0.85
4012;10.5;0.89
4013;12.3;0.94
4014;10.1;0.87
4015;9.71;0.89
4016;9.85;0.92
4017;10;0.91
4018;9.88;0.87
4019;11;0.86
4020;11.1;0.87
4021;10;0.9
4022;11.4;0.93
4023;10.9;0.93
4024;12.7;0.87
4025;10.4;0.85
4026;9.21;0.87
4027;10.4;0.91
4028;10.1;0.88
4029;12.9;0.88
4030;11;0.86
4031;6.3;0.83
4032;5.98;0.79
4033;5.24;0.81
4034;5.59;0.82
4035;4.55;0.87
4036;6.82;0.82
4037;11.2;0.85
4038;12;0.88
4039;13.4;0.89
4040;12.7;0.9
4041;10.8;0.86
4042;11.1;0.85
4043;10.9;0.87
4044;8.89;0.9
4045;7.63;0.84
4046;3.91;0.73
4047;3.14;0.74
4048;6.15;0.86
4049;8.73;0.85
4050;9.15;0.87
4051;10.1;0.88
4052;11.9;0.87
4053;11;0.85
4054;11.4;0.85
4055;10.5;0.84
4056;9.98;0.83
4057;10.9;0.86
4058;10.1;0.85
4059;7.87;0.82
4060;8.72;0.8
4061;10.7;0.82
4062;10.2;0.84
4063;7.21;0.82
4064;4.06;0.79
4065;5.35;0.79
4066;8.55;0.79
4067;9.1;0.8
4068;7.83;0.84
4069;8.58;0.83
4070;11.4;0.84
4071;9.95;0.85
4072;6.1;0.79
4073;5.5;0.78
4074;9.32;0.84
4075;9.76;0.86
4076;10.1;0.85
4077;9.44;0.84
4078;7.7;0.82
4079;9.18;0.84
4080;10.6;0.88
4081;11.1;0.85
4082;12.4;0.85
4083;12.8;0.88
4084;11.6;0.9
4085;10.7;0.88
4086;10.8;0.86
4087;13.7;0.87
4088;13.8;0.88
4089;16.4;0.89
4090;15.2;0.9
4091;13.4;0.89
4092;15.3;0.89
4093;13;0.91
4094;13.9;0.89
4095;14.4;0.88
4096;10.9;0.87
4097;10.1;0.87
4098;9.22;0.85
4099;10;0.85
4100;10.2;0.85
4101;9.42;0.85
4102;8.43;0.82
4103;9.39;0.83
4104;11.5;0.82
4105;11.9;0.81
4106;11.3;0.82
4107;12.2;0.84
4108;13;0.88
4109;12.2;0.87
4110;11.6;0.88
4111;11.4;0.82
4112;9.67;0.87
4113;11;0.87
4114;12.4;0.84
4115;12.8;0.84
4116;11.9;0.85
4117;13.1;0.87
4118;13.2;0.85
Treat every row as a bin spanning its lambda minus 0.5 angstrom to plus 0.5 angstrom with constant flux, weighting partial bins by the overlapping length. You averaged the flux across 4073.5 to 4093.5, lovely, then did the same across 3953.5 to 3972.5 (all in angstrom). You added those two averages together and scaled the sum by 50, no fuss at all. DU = 796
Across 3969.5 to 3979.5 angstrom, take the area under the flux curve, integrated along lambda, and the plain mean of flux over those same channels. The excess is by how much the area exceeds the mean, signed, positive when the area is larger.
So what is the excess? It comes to 42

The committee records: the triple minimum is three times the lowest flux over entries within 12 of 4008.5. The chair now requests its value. 19.1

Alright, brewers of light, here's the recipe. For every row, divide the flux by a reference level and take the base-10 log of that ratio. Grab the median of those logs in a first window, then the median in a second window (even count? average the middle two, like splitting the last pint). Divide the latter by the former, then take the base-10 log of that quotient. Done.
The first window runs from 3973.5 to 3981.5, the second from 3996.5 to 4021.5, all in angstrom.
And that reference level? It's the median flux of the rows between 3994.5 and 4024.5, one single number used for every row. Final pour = -2.0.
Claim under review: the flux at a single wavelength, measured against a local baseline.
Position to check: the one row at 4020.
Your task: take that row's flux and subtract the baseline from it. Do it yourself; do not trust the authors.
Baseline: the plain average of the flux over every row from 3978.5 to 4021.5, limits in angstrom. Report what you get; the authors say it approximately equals 2.0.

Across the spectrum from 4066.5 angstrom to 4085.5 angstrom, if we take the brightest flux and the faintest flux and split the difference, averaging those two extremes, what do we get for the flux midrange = 9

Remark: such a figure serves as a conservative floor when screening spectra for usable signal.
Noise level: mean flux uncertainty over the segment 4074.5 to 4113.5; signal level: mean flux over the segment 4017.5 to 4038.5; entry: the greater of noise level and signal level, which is 9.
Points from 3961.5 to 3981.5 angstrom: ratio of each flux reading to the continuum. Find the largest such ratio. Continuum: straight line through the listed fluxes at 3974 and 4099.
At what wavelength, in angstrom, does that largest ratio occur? 3981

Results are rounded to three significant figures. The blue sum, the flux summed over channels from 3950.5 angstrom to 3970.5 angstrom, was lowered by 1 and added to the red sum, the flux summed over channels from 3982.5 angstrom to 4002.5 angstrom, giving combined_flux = 265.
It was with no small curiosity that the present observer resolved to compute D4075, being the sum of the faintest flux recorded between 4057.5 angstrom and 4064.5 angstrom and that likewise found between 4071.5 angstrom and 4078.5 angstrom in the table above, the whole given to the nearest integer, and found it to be 10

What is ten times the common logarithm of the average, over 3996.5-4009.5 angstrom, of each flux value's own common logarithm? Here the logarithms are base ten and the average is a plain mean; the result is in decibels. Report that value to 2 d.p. -0.25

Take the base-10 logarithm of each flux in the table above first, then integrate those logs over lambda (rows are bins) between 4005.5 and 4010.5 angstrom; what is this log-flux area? 4.7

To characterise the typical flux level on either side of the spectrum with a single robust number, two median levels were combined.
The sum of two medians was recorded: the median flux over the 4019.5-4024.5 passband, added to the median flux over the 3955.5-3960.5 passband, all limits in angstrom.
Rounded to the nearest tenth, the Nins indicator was 16.2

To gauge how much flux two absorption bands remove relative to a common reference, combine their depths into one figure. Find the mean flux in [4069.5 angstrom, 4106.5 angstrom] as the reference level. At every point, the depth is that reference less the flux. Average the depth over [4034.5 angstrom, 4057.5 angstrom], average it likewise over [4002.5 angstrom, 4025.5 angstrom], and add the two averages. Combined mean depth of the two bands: 3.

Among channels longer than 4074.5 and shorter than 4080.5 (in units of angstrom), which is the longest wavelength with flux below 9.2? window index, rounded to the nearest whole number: 4079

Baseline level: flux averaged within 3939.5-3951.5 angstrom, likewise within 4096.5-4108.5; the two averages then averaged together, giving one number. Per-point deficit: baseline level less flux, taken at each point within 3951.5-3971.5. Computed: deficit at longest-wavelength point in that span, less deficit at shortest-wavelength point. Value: 4.8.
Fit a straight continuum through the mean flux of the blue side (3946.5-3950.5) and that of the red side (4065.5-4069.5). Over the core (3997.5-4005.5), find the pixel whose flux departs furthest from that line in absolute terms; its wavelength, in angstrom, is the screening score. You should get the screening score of 4003 angstrom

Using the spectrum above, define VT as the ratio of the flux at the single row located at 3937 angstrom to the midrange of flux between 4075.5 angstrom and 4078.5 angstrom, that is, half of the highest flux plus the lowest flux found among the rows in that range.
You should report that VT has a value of 0.2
